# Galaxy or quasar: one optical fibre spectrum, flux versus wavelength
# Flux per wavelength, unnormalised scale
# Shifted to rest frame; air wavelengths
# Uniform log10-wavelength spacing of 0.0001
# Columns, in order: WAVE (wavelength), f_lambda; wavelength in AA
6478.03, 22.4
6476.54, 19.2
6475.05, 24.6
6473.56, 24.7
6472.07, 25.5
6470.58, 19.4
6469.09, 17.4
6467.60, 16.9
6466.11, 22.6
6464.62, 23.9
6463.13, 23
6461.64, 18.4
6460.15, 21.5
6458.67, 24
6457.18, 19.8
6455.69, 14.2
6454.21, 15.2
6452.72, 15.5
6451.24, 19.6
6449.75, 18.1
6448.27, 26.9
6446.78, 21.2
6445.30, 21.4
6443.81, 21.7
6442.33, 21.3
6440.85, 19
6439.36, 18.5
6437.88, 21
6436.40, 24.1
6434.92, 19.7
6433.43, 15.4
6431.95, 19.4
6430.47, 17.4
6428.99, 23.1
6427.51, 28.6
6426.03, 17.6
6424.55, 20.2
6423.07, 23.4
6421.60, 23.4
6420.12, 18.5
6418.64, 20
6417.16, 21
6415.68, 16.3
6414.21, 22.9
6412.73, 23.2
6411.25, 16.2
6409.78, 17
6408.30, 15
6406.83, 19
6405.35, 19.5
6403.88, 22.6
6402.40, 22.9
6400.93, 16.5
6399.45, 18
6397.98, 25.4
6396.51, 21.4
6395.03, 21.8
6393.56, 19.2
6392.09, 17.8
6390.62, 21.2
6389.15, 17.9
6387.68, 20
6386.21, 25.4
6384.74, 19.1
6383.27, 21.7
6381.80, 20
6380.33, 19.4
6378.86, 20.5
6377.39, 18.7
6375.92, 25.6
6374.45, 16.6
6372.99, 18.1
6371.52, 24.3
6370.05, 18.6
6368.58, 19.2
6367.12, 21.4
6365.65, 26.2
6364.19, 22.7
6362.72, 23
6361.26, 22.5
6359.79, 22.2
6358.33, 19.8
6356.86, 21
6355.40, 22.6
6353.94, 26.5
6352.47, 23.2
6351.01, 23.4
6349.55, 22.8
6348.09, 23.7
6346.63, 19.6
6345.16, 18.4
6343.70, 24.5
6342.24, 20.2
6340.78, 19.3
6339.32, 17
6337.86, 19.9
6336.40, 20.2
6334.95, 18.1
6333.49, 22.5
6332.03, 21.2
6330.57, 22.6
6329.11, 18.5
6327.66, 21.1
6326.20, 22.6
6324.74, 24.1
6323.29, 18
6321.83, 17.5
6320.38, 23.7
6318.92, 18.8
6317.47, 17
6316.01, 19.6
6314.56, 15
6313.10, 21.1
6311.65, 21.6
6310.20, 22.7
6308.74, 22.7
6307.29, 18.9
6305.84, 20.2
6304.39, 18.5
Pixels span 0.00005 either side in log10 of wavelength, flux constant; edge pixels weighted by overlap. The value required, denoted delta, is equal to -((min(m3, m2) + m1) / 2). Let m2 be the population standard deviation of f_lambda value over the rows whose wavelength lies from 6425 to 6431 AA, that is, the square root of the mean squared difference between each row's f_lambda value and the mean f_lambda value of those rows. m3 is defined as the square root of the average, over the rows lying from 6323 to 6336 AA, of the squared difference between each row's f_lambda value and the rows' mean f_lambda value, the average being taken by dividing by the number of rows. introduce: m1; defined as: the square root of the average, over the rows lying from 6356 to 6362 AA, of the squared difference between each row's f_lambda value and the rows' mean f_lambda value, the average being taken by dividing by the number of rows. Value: -1.60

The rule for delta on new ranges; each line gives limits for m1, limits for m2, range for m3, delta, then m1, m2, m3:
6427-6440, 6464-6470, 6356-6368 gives -2.75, 3.75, 3.1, 1.8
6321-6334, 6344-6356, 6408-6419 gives -2.28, 2.22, 2.3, 3.0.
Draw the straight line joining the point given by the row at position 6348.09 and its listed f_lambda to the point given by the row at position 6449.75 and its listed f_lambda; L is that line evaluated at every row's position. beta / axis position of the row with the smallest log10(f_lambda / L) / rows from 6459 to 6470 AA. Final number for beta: 6467.60 AA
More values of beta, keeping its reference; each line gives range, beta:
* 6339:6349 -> 6339.32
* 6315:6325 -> 6317.47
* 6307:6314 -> 6307.29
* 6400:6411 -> 6408.30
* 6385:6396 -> 6389.15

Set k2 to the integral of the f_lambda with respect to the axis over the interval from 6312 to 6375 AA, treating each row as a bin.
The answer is 1317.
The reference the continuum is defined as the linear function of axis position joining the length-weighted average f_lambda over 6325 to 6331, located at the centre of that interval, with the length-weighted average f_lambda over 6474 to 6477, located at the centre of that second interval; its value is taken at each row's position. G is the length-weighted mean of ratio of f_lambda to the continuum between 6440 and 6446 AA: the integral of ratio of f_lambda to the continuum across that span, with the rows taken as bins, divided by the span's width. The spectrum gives 0.94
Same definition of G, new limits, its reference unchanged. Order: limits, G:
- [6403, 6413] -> 0.86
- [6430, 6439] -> 0.88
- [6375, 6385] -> 0.95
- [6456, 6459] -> 0.92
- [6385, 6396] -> 0.94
